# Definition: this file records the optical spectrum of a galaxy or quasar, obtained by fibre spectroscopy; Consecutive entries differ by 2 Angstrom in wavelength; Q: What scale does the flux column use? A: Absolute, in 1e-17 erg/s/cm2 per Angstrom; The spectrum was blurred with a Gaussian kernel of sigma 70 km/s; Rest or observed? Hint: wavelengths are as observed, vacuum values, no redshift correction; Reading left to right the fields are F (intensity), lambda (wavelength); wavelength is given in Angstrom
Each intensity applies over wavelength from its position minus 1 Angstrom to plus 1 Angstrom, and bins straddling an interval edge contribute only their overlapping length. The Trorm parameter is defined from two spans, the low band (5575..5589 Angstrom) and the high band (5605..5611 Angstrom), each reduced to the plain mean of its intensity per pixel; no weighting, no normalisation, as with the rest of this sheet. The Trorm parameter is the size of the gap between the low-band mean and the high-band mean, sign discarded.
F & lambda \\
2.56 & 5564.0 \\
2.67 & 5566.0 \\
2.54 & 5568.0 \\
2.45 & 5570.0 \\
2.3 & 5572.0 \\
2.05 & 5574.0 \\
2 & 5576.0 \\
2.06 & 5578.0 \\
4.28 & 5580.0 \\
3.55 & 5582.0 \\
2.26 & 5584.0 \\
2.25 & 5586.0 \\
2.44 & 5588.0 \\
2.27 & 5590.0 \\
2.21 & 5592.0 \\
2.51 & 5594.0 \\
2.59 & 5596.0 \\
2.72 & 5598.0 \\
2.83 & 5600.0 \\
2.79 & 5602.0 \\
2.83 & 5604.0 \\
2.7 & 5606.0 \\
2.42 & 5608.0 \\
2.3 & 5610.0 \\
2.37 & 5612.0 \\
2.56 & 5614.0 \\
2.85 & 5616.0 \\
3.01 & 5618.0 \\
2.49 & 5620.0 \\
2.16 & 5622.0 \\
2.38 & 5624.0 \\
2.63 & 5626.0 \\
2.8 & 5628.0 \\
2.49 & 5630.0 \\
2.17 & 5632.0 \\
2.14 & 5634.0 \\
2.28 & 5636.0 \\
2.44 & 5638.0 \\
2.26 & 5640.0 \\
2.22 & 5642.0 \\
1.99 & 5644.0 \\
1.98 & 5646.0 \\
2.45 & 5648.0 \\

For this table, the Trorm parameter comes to 0.22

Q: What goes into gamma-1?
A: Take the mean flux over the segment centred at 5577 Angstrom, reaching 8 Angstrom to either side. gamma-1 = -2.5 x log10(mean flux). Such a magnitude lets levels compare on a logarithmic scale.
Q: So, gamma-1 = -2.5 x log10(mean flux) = -1.05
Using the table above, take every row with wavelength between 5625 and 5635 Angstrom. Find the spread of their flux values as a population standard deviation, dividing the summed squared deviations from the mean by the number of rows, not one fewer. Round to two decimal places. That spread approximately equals 0.26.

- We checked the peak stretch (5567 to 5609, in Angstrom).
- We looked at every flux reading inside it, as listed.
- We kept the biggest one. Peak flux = 4.28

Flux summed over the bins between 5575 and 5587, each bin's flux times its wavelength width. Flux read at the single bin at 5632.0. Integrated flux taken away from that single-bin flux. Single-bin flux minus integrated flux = -30.6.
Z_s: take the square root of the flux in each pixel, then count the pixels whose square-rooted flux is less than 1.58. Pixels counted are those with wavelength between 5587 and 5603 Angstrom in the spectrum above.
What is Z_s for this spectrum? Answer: 3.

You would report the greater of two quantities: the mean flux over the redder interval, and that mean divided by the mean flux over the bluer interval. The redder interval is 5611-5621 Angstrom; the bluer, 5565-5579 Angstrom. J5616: 2.66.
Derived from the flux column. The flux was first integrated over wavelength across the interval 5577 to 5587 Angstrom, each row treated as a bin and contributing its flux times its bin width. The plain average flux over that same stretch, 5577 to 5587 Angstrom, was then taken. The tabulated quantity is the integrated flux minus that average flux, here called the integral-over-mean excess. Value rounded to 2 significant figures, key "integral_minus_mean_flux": 26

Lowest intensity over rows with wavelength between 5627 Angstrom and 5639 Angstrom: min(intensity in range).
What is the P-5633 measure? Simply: 2.14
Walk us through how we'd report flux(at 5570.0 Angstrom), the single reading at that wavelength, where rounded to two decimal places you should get 2.45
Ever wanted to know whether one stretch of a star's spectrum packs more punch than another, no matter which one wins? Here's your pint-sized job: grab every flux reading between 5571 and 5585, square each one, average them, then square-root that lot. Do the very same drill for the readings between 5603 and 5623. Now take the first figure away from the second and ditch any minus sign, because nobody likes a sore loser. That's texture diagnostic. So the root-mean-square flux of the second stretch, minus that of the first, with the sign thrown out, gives 0.19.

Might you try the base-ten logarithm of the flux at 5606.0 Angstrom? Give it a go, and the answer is 0.431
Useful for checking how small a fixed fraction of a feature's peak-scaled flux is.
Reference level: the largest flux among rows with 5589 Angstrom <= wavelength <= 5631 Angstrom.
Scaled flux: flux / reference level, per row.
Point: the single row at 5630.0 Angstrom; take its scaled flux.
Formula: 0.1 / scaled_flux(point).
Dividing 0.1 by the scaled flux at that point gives 0.121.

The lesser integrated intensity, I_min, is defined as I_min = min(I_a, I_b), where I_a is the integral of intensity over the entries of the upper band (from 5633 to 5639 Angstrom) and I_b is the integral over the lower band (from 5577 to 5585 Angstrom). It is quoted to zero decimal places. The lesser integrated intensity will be 14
